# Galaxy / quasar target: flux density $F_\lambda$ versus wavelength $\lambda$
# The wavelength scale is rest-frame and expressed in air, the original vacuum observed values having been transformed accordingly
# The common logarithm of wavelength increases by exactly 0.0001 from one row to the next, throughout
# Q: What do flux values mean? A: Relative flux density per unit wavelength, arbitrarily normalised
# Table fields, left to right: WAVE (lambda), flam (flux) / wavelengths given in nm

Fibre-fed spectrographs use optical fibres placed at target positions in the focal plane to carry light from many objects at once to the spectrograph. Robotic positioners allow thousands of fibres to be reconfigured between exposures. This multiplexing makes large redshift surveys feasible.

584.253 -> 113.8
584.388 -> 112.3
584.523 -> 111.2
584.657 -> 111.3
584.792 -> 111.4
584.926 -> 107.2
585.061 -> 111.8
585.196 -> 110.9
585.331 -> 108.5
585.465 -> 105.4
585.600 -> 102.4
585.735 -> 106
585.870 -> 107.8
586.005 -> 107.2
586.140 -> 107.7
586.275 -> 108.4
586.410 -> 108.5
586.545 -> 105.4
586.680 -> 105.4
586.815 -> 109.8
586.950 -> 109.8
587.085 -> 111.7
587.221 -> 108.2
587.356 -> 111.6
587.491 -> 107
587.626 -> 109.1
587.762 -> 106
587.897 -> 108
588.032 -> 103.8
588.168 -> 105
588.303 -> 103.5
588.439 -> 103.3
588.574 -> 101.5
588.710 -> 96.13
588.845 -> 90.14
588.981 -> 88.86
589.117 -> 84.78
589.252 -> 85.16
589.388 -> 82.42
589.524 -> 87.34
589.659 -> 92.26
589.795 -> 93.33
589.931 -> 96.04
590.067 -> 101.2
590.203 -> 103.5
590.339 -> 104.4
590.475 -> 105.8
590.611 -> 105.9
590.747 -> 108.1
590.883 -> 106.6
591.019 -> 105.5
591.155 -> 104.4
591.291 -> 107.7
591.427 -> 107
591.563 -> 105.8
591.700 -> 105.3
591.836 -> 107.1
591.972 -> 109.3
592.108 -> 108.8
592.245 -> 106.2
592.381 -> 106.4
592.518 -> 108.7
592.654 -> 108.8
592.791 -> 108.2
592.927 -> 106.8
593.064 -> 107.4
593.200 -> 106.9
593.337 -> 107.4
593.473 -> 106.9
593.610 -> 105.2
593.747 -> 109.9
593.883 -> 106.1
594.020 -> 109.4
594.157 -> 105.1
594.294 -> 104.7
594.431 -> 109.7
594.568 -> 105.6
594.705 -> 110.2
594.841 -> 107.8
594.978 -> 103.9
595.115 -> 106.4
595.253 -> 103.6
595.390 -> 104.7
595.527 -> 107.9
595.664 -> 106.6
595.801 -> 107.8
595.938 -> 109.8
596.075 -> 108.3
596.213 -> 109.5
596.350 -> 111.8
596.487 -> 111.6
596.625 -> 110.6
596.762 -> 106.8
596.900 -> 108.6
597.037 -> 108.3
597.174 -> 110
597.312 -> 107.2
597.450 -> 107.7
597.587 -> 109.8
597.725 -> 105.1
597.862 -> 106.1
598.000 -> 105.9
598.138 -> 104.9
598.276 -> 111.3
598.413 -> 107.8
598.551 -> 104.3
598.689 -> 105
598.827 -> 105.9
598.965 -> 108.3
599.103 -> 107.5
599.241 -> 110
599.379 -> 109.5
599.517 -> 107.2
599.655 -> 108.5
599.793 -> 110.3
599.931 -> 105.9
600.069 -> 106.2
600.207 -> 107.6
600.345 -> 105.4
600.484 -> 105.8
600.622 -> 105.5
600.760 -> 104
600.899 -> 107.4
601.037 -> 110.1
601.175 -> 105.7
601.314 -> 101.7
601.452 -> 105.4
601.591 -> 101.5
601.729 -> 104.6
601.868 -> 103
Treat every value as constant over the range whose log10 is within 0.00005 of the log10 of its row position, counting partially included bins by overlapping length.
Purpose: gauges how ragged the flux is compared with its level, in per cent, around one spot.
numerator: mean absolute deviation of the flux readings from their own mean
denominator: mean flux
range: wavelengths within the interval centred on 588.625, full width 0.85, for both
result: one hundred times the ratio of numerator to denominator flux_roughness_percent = 5.7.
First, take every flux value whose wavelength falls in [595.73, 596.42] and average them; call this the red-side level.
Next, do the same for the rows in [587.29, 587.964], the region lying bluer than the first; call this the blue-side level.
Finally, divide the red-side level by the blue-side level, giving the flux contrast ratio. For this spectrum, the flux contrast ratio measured 1.01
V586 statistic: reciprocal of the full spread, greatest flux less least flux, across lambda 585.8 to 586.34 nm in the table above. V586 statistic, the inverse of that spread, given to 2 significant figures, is 0.83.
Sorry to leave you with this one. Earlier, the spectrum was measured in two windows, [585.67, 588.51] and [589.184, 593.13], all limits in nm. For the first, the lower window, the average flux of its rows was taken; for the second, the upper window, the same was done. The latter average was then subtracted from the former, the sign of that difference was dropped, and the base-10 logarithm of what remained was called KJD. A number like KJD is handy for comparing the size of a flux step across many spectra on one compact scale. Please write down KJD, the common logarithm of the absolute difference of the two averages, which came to 0.64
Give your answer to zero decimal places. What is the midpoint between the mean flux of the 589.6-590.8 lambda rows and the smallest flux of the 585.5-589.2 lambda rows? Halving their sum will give 93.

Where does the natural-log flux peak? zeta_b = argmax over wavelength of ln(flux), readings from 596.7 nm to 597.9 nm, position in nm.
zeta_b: 597.174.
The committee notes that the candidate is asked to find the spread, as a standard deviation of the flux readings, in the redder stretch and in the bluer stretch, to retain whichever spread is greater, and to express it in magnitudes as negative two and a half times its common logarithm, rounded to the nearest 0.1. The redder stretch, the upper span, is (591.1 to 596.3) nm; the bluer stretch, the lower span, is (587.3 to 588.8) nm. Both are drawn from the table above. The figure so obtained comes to -1.5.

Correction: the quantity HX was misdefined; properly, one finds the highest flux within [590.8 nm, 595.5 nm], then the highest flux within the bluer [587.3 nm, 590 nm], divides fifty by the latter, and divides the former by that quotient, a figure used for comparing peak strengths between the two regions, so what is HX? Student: 246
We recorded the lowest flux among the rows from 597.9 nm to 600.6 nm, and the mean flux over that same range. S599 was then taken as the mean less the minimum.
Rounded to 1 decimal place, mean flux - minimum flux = 2.9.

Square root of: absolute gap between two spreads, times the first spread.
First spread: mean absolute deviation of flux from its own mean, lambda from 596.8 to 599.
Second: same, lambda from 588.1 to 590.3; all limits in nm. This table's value 2.9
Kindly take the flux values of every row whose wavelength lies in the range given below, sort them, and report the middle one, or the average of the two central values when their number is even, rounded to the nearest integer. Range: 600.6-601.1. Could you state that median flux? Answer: 106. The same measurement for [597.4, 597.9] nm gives 107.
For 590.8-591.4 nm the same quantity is 106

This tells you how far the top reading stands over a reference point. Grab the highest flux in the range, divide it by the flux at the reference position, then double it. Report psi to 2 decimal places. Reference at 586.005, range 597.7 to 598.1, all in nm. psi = 1.98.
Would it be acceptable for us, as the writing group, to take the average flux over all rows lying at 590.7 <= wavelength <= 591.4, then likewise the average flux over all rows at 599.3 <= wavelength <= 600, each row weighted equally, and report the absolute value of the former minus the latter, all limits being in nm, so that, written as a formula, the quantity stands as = 1.8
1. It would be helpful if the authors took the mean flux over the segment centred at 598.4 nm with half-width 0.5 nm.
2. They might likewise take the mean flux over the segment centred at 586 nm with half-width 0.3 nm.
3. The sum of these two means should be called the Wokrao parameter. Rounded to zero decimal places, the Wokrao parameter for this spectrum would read 214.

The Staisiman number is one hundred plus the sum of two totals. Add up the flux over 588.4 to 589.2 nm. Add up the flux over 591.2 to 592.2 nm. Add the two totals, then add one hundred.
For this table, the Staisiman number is 1416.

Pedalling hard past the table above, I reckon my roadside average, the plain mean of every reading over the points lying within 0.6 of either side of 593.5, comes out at 107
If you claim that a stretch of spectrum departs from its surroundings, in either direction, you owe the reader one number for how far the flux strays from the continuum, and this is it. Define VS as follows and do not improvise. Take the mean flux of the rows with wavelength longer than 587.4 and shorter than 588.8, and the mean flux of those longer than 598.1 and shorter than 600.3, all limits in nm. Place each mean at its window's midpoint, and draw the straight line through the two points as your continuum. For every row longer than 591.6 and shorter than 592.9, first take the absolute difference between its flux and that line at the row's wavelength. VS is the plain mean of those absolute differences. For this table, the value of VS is 2.1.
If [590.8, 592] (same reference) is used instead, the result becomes 1.4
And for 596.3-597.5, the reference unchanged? 2.3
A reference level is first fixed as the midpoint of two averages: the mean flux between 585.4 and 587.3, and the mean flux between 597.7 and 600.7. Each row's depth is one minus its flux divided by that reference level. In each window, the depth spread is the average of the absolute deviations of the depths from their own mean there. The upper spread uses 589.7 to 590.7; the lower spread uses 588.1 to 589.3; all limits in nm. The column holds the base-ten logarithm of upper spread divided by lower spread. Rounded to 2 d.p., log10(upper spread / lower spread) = -0.26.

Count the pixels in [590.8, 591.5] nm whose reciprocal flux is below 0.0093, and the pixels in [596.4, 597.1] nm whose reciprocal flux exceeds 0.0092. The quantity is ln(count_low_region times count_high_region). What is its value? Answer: 1.1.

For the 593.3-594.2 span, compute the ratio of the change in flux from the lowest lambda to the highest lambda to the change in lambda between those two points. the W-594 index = -2.8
